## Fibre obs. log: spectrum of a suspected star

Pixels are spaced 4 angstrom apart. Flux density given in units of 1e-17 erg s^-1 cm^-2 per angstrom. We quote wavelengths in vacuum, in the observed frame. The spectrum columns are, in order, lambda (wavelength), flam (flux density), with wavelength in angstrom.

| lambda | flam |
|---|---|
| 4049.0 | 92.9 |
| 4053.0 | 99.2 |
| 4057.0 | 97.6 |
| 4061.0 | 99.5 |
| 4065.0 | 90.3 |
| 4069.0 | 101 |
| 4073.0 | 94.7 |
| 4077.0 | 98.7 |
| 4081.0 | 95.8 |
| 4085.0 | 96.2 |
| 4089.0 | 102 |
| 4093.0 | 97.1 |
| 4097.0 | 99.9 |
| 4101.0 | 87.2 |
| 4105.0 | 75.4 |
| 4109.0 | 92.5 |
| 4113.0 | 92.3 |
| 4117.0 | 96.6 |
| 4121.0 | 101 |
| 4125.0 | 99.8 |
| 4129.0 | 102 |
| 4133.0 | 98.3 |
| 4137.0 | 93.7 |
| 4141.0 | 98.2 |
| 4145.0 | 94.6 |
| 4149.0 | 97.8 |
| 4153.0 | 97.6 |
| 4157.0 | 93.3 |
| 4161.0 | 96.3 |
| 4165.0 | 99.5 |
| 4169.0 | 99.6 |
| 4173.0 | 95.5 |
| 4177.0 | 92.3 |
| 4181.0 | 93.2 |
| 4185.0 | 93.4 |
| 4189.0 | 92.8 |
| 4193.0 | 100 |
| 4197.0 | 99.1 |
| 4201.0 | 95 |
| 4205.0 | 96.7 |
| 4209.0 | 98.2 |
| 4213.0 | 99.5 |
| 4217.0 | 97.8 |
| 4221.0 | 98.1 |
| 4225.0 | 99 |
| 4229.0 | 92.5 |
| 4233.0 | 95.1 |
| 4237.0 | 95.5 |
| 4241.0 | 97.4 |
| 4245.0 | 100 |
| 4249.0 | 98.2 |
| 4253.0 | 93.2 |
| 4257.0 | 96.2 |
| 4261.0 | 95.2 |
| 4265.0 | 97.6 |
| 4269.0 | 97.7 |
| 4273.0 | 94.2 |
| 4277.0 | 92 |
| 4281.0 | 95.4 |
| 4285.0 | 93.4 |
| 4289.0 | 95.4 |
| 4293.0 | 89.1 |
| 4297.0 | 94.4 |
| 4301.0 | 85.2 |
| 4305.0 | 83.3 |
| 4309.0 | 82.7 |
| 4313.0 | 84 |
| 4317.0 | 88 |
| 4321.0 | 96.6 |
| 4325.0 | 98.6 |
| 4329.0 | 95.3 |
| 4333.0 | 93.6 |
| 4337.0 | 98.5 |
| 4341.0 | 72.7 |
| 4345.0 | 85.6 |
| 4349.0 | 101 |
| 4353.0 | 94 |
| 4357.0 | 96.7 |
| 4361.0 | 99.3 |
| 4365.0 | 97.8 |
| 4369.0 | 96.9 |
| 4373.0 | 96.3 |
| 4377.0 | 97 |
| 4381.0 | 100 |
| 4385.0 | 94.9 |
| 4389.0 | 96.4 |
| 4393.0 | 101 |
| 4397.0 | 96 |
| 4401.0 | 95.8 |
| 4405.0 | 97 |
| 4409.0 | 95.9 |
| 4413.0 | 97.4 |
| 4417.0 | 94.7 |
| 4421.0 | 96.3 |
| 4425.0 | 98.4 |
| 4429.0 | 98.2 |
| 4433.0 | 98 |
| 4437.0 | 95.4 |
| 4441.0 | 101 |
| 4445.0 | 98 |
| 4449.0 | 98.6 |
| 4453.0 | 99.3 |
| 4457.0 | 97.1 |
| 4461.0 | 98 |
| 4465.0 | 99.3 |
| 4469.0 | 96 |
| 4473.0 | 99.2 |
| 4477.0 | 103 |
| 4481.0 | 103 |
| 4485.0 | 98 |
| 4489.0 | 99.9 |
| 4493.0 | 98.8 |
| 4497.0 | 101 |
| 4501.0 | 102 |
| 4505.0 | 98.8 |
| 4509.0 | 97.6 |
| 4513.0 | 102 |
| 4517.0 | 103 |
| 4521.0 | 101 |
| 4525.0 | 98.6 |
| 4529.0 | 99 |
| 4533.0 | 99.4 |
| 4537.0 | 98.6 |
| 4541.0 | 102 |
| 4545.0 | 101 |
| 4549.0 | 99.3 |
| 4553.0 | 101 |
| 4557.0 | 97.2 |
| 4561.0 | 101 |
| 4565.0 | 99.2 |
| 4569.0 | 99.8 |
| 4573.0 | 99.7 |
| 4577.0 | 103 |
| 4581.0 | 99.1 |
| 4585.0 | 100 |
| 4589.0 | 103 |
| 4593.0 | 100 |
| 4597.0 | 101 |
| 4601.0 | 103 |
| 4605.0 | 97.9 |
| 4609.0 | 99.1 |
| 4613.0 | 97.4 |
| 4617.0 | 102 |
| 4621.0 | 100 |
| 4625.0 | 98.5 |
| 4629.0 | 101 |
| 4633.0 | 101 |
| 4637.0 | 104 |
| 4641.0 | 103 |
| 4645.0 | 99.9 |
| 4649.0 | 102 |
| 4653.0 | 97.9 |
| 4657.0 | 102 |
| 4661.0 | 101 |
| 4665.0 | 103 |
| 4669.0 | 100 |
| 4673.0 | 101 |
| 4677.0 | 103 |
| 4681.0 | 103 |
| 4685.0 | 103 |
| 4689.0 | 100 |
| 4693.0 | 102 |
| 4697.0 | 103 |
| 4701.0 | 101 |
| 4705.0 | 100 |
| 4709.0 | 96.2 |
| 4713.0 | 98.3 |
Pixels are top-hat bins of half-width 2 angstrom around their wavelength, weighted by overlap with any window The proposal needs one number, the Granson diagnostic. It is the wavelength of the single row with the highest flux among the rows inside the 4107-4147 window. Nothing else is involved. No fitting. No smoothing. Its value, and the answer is 4129.0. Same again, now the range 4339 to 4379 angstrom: 4349.0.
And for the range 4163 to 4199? 4193.0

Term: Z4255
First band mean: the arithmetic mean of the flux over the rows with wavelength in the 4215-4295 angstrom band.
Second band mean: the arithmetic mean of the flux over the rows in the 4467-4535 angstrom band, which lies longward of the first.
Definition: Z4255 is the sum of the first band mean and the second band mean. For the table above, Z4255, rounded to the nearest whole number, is 196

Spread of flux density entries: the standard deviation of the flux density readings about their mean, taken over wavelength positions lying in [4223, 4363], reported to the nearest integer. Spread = 6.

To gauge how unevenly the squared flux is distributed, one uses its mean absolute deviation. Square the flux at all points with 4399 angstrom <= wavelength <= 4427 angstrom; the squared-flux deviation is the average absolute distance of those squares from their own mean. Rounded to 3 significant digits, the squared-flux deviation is 182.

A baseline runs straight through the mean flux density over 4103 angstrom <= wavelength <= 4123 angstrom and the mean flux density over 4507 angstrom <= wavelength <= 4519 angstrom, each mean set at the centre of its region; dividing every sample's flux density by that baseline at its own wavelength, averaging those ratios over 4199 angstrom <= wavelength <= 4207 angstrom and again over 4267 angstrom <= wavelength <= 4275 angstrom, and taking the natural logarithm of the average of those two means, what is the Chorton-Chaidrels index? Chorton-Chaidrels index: 0.015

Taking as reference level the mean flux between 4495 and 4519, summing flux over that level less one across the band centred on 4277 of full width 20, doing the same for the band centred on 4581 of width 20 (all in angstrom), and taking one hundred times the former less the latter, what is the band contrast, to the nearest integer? -32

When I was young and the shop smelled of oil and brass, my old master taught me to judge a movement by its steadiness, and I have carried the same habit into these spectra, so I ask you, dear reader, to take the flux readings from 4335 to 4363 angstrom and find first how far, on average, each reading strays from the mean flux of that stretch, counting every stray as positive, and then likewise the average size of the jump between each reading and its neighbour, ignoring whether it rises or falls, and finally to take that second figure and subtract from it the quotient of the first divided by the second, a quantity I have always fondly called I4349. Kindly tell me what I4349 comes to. 10.4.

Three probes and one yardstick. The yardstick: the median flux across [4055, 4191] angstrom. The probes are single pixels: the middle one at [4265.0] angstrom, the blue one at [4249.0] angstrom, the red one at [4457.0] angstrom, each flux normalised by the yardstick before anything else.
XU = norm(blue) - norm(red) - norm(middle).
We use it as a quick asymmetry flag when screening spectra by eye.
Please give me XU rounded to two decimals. -1.00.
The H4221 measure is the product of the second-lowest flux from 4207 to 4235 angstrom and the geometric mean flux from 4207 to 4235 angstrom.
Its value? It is 9238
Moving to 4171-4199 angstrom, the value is 8829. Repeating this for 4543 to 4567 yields 9898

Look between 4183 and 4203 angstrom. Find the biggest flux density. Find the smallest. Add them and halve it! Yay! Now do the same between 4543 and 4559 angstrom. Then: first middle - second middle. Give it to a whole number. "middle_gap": -3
